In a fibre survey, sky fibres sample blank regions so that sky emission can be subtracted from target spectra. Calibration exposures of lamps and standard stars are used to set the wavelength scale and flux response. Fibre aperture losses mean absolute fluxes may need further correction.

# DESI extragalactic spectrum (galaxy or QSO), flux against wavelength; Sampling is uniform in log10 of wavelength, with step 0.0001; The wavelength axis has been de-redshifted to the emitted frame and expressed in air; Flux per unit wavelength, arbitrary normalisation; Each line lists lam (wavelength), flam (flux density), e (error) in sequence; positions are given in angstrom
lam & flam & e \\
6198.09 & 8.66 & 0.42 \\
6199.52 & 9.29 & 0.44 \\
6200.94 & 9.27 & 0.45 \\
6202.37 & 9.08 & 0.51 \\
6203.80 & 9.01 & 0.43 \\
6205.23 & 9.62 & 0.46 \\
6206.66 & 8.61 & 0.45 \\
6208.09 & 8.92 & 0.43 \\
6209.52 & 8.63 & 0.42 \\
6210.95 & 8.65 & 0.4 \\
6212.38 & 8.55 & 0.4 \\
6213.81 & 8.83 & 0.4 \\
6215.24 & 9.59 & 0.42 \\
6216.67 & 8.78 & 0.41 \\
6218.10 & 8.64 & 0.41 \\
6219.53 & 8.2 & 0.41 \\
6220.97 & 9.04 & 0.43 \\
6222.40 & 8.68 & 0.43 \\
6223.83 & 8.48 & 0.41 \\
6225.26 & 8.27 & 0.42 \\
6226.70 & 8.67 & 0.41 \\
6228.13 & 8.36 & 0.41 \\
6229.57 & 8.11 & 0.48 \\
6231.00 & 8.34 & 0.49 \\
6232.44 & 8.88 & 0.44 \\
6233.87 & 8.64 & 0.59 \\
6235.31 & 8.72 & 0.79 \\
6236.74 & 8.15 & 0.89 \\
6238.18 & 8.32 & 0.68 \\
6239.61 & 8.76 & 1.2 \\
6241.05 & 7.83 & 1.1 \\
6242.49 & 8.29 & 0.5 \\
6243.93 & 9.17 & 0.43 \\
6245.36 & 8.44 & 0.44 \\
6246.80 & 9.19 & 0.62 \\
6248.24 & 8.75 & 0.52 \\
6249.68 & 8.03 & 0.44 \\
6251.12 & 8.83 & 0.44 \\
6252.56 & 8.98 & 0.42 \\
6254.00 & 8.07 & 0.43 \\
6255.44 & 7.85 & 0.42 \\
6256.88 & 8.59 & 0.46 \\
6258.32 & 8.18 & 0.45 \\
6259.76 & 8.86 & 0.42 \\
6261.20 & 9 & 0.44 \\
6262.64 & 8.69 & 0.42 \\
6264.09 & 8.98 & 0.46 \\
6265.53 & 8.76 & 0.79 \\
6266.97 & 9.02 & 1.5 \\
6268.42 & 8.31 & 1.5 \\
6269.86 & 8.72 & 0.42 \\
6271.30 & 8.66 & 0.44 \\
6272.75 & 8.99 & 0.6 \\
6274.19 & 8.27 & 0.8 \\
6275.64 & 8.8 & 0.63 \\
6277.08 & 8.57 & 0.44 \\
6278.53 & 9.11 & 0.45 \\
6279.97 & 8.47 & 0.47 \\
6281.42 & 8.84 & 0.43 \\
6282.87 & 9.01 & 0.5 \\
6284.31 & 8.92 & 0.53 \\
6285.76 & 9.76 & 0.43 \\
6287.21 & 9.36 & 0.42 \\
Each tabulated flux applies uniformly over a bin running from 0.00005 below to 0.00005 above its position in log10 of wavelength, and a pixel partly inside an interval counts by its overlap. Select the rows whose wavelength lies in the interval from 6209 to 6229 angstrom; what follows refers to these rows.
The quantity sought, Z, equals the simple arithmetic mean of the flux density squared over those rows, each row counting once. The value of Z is 75.3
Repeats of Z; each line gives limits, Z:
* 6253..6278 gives 74.2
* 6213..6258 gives 73.5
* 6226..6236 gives 72.8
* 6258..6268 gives 77.2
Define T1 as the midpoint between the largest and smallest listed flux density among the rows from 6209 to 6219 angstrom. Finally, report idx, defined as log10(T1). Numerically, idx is 0.958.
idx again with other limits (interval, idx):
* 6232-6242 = 0.922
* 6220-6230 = 0.933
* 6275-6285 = 0.944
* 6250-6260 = 0.925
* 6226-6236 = 0.929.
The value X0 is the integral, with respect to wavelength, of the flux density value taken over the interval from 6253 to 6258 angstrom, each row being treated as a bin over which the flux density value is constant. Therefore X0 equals 41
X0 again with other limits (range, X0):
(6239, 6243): 33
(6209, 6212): 26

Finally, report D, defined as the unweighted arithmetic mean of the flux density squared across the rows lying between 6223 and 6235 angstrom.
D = 71.8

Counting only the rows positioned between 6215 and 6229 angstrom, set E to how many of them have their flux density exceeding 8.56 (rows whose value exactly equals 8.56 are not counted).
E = 6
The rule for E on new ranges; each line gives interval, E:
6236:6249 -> 4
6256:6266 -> 6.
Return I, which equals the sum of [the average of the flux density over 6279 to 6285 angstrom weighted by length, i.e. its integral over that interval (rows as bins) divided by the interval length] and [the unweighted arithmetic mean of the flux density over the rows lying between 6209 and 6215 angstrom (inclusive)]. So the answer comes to 17.50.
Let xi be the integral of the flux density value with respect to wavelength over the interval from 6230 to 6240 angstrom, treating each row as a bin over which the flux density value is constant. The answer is 85.3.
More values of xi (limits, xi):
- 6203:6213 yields 88.6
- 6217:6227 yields 85.7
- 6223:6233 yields 84.4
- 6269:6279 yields 87.2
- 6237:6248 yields 94.2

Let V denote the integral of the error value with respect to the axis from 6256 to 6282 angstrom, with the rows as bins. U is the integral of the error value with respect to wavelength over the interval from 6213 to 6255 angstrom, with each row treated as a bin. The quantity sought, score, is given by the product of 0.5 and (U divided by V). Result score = 0.7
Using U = 22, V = 16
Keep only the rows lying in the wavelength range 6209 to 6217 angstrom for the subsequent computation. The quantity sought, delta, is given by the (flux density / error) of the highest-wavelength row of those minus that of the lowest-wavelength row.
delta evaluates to 1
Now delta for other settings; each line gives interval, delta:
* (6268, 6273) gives 9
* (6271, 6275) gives -9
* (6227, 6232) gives -3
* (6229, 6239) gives -5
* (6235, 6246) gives 8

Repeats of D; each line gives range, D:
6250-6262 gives 73.2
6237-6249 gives 74.0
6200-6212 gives 80.6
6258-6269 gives 76.2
